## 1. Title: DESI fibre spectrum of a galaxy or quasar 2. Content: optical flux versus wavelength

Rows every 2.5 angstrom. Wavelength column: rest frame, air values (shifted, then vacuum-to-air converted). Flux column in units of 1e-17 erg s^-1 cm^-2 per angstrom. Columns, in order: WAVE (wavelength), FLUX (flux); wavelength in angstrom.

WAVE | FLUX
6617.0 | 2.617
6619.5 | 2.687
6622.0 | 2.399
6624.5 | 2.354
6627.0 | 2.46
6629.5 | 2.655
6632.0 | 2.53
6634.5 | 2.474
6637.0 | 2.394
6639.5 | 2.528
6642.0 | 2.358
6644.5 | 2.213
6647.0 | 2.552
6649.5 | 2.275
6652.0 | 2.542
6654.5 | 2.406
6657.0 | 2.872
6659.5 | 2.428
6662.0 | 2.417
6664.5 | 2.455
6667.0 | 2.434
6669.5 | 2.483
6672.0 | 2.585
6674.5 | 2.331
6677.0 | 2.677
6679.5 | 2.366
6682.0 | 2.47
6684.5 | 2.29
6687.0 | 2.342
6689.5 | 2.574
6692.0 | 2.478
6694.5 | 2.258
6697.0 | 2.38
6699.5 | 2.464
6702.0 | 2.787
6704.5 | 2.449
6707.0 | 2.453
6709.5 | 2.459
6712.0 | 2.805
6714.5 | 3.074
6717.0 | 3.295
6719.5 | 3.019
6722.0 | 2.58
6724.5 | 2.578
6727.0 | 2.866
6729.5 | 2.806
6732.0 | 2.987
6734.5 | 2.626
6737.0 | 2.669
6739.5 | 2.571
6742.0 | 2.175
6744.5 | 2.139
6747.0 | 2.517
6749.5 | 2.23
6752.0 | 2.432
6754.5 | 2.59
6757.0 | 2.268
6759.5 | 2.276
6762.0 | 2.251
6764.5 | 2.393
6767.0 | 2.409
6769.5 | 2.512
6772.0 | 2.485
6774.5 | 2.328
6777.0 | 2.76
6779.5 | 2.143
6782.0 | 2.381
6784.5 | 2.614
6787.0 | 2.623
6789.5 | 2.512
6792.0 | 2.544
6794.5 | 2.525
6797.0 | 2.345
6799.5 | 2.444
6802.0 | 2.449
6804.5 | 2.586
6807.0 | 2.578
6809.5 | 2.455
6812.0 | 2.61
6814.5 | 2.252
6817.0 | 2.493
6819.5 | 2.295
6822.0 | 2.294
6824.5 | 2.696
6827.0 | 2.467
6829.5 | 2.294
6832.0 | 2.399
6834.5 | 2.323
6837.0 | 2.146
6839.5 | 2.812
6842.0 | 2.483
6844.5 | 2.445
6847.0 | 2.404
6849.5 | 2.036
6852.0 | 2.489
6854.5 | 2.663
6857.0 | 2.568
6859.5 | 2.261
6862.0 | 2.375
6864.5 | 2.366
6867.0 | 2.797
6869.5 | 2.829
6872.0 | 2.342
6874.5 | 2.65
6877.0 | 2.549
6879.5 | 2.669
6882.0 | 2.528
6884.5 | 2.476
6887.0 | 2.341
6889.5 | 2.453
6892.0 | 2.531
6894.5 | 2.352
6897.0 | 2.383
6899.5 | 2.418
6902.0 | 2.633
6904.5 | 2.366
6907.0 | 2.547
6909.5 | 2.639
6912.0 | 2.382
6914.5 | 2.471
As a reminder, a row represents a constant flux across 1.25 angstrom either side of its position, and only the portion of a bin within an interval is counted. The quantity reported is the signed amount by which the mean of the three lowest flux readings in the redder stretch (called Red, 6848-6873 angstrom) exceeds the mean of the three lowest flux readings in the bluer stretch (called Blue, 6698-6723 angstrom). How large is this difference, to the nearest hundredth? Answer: -0.24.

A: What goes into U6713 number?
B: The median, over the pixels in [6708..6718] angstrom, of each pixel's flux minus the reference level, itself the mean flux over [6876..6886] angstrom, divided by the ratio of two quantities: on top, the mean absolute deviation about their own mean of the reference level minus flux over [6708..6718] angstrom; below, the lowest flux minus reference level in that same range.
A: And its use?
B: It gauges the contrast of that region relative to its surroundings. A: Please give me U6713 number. -0.13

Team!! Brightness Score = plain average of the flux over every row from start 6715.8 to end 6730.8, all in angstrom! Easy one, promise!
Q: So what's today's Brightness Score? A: 2.86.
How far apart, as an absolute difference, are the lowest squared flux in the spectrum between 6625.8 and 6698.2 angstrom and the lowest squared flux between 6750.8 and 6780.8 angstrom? 0.305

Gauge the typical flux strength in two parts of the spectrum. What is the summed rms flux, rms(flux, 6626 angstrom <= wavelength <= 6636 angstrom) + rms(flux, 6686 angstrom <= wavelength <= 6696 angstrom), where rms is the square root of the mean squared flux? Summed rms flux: 4.95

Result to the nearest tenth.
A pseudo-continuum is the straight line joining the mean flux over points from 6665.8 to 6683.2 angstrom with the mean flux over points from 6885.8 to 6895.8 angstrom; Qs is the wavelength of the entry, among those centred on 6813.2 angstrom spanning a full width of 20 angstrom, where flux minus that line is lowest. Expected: 6814.5 angstrom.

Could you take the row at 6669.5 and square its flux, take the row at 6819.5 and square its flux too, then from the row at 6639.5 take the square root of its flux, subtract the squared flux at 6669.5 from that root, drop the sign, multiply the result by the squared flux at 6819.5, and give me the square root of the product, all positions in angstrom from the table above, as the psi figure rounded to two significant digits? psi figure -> 4.9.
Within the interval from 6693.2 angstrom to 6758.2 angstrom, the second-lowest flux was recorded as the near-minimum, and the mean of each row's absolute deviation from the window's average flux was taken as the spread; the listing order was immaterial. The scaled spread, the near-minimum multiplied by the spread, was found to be 0.50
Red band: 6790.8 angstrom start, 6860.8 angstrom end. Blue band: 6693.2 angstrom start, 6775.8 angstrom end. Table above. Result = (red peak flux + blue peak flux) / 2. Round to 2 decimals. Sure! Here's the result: 3.05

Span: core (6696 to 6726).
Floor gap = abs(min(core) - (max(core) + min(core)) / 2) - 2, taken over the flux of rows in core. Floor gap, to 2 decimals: -1.54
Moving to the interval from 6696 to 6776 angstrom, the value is -1.42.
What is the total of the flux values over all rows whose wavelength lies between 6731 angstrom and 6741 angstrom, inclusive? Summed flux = 10.9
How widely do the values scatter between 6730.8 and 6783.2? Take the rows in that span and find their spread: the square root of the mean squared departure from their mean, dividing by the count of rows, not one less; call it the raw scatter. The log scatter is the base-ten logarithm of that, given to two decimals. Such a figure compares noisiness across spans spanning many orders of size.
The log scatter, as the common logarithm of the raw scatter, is -0.67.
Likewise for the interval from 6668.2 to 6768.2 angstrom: -0.59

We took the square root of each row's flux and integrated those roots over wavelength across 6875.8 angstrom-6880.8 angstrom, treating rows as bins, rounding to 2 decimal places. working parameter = 8.08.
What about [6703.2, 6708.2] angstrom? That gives 7.83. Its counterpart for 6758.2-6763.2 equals 7.52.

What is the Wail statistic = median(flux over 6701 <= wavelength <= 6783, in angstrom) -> 2.512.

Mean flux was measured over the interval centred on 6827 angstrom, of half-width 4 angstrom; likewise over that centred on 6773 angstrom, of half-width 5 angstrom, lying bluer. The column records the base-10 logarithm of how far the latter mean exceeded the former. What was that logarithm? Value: -1.4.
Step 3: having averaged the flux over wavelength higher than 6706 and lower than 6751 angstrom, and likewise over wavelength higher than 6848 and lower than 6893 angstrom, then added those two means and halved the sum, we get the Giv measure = 2.58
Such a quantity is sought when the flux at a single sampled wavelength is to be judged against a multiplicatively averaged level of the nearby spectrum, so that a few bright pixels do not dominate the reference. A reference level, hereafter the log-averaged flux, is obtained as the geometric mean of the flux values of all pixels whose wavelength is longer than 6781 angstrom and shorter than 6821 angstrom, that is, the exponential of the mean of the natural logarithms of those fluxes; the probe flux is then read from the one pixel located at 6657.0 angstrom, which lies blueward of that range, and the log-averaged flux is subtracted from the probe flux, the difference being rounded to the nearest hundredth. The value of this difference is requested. 0.39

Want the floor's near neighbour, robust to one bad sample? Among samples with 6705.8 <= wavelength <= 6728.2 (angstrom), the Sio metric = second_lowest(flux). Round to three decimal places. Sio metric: 2.459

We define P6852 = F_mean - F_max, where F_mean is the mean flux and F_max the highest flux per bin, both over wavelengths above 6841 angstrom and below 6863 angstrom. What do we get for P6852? -0.25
